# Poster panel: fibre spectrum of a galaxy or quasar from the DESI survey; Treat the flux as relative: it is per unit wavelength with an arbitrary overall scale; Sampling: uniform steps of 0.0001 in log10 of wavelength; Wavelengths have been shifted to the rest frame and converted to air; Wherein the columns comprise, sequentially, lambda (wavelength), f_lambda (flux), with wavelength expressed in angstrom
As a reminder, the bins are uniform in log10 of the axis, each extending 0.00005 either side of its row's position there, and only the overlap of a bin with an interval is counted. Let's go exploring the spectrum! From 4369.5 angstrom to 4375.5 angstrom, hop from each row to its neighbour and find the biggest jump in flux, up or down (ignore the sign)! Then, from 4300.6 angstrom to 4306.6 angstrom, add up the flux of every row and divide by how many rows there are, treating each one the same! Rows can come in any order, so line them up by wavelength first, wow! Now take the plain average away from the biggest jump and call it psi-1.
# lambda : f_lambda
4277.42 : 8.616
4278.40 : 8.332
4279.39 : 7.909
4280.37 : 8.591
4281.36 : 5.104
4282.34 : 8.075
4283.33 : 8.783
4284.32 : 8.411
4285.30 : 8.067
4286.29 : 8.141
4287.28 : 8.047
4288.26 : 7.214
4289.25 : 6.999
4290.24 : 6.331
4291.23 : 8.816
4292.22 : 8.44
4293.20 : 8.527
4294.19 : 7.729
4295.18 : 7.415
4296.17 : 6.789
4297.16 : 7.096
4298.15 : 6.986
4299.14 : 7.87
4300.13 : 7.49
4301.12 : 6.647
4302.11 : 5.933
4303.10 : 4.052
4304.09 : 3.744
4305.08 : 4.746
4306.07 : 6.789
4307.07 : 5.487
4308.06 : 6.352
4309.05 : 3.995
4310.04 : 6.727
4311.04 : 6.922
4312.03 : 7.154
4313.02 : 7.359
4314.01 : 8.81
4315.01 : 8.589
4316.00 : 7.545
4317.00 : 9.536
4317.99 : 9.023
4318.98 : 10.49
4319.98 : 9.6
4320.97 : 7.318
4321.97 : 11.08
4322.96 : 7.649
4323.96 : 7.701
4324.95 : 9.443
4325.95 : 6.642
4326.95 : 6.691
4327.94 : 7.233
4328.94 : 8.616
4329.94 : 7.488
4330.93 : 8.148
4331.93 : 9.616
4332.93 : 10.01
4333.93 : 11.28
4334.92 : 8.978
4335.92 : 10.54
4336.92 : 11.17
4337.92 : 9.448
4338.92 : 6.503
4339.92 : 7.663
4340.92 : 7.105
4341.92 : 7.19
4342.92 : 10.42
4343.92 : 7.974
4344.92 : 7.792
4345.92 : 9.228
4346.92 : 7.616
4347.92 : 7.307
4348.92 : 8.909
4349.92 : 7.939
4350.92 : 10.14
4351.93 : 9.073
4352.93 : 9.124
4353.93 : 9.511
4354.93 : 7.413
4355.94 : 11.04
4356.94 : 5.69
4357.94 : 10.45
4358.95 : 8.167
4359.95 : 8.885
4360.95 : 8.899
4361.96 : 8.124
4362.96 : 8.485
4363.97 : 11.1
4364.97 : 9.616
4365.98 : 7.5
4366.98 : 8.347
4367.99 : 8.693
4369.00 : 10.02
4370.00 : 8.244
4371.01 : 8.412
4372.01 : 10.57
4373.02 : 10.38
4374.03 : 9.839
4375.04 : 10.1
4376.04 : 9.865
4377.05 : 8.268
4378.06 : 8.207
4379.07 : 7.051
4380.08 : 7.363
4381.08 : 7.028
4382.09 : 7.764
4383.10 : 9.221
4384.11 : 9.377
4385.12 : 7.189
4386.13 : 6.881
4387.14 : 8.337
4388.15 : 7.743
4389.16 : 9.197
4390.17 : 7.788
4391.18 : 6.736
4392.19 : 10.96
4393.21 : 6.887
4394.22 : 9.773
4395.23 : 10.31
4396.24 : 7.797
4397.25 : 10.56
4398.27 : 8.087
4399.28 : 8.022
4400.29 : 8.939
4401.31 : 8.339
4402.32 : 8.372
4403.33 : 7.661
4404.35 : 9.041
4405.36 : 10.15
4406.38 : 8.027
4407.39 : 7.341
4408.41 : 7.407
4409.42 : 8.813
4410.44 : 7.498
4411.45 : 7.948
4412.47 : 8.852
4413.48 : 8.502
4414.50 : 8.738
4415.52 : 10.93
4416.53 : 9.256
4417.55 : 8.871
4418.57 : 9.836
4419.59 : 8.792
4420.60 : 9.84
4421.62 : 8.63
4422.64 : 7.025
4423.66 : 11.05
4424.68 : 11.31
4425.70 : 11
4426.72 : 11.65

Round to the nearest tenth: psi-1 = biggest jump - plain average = -3.2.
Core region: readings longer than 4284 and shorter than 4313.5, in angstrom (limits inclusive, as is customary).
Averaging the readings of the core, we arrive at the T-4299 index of 6.9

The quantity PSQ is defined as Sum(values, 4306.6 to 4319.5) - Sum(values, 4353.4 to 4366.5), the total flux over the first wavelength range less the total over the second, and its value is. -17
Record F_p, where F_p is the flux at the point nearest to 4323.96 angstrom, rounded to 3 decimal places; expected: 7.701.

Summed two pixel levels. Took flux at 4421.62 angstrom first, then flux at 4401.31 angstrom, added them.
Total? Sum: 17.0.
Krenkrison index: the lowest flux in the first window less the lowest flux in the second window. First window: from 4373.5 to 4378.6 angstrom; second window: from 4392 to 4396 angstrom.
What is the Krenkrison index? 1.3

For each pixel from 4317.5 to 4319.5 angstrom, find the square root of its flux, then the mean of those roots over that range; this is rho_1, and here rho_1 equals 3.12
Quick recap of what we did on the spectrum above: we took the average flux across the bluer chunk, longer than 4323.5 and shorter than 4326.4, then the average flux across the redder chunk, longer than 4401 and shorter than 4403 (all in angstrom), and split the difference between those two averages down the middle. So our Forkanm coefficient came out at 8.14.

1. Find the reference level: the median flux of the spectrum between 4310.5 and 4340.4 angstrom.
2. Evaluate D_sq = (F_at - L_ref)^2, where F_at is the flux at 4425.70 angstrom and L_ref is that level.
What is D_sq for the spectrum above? 6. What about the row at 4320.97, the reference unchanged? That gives 2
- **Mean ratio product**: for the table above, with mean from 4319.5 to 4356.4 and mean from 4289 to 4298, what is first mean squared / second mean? 9.9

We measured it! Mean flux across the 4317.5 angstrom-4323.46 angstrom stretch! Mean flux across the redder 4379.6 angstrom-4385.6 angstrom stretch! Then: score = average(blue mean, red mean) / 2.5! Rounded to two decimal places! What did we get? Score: 3.44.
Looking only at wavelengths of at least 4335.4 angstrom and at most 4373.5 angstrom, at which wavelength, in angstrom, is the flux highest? 4336.92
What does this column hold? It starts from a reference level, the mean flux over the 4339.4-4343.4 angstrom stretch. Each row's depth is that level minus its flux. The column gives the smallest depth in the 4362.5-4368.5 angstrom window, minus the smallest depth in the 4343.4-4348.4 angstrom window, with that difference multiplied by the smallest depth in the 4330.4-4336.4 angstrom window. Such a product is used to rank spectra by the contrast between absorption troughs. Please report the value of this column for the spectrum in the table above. 6.0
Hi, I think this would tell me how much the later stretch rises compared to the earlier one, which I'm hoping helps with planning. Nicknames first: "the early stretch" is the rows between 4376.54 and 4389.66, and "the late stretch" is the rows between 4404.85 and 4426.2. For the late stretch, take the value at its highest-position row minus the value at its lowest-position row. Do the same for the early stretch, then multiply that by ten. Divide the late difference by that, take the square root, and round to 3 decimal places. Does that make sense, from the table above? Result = 0.302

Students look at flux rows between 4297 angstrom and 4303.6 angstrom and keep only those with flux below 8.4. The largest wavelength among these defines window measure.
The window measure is 4303.10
